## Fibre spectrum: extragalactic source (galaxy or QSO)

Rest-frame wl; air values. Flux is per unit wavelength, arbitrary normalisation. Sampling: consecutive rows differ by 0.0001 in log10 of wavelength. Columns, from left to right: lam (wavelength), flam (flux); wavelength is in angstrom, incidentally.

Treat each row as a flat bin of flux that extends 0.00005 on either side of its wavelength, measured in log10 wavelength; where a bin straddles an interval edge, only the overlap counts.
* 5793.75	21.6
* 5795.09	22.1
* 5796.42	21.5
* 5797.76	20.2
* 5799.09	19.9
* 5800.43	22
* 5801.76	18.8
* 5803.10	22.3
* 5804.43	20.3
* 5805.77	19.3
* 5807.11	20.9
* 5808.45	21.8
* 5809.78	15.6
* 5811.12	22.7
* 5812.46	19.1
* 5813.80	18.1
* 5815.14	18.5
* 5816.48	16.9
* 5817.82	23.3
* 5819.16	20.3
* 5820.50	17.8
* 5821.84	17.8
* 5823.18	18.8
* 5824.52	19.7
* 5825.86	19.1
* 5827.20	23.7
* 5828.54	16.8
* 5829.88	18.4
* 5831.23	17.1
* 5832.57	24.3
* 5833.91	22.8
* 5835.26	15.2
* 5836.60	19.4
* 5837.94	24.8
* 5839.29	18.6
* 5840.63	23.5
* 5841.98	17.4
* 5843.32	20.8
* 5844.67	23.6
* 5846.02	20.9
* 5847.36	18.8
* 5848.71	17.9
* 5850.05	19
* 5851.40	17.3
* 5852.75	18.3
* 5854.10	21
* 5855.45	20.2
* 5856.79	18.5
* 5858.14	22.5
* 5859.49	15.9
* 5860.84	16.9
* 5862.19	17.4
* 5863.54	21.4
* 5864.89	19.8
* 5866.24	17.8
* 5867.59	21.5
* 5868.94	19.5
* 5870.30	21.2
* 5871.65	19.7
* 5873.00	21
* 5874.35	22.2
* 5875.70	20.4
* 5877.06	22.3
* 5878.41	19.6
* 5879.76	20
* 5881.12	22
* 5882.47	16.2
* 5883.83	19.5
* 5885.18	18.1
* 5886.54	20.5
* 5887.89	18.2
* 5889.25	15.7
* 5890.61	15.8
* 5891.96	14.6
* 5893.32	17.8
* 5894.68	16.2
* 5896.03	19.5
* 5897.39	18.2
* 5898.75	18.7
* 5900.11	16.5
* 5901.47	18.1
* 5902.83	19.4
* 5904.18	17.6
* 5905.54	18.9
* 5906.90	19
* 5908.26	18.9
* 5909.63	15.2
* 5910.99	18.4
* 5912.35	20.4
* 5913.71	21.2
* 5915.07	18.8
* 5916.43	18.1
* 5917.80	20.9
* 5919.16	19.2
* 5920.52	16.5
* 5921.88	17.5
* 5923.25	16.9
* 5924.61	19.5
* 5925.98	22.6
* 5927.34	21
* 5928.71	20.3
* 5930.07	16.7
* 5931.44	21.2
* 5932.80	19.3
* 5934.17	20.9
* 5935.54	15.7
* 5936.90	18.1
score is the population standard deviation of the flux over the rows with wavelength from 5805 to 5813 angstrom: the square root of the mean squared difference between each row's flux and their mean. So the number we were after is 2.3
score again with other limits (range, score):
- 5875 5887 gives 1.8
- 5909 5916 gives 2.1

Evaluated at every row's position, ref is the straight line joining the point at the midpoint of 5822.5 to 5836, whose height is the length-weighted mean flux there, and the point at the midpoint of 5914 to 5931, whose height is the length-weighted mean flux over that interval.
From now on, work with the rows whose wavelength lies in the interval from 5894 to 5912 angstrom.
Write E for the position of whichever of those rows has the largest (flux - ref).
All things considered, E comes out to 5896.03 angstrom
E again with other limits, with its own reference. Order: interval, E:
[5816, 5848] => 5837.94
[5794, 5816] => 5811.12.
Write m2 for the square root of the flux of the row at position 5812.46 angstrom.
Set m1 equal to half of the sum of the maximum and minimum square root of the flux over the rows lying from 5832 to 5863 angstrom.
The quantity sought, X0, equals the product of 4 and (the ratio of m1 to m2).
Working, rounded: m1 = 4.44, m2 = 4.37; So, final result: 4.06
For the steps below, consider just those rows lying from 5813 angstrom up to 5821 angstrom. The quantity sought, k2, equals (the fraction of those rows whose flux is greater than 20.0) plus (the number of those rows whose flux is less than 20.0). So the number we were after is 4.3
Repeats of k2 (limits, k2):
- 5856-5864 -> 4.3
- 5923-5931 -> 3.5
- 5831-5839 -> 3.5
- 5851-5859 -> 3.5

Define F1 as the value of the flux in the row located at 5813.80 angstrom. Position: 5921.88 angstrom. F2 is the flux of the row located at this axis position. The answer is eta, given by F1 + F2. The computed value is 35.6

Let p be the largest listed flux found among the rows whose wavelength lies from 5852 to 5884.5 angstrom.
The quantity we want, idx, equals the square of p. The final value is 506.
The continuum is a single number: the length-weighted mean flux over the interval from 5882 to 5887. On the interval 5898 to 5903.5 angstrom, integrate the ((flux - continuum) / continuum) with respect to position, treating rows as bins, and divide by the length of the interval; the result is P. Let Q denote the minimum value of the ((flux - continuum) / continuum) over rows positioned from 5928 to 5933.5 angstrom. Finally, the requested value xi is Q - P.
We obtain -0.08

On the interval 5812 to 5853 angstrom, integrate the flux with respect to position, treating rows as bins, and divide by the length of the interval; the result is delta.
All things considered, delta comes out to 19.6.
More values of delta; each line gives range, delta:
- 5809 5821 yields 19.2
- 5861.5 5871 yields 19.8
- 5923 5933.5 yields 19.8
